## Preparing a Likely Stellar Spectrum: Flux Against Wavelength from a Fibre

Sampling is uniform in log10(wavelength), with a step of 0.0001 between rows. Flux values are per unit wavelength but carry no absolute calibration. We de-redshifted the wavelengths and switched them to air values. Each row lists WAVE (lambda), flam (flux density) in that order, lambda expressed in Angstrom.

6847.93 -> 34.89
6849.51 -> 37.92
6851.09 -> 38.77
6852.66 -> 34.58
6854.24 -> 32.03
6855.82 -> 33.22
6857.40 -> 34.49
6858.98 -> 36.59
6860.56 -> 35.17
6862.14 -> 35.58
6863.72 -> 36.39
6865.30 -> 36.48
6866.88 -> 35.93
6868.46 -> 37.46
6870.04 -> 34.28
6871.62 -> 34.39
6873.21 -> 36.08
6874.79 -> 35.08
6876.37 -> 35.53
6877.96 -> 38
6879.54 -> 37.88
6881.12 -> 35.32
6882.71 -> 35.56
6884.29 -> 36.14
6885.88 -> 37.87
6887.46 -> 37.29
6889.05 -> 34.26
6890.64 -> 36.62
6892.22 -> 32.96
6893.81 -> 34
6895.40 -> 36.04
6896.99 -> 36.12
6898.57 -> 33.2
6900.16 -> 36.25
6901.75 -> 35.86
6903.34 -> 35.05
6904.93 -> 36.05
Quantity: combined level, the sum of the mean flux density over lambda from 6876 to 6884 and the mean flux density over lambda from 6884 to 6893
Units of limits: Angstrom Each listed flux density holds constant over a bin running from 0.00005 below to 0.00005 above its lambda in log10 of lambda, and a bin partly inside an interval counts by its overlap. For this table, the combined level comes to 72.3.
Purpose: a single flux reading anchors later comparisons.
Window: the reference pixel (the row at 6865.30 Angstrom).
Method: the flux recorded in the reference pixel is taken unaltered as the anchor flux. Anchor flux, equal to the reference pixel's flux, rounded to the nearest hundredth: 36.48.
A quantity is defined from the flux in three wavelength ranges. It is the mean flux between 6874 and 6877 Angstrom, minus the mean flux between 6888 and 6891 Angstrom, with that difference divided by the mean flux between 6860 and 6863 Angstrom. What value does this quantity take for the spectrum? 0.00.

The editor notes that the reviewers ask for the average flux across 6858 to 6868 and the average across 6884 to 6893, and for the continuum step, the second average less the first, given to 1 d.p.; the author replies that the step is -0.2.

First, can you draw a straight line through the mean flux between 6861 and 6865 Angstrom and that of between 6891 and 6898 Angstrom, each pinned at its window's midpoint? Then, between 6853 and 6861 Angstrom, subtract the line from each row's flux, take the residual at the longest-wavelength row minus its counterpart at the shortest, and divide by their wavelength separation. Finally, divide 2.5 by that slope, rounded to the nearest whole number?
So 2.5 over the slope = 5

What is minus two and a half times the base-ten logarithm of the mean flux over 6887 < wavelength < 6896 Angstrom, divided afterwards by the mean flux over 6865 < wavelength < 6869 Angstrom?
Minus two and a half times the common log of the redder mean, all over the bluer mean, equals -0.106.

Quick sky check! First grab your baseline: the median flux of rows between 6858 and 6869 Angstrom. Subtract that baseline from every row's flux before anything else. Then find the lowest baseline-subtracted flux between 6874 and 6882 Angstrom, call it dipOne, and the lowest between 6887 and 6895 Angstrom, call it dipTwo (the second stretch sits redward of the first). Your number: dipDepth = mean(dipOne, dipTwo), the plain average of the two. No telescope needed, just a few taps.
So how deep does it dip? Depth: -2.37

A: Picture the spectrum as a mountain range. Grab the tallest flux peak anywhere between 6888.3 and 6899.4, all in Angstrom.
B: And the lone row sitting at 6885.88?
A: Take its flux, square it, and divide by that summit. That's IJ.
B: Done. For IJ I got 39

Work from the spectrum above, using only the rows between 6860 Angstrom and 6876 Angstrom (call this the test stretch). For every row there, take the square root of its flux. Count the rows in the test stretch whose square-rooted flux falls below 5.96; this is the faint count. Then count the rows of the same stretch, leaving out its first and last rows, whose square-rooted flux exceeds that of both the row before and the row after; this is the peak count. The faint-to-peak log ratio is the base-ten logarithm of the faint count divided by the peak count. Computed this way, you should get 0.12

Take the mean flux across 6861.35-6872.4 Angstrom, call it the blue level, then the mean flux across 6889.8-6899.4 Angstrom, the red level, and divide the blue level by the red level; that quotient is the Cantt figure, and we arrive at 1.03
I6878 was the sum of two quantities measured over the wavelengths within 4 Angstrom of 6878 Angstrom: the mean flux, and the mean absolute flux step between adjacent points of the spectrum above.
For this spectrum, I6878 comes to 37.76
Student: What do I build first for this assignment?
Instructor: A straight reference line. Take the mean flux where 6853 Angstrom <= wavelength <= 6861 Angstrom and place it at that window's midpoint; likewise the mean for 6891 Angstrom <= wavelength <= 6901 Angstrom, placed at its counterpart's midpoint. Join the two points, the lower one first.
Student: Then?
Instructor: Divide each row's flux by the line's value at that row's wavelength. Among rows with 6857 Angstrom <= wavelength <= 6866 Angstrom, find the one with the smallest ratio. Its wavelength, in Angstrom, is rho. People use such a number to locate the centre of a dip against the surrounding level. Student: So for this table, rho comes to 6857.40 Angstrom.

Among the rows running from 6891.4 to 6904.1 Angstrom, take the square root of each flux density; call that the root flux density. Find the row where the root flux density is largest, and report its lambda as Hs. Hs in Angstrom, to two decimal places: 6900.16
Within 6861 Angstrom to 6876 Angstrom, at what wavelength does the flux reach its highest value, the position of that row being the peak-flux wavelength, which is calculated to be 6868.46 Angstrom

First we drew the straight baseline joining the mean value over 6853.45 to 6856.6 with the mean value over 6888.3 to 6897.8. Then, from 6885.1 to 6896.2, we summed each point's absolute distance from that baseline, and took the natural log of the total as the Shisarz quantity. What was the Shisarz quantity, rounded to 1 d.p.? 2.5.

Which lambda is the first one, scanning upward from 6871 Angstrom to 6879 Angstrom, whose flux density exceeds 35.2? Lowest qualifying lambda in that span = 6873.21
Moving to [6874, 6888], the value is 6876.37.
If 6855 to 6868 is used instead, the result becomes 6858.98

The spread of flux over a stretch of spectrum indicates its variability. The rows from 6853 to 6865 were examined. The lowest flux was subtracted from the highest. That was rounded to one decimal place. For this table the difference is 4.6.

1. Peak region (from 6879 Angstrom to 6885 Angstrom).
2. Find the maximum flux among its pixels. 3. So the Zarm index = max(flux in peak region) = 37.88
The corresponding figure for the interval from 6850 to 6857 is 38.77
